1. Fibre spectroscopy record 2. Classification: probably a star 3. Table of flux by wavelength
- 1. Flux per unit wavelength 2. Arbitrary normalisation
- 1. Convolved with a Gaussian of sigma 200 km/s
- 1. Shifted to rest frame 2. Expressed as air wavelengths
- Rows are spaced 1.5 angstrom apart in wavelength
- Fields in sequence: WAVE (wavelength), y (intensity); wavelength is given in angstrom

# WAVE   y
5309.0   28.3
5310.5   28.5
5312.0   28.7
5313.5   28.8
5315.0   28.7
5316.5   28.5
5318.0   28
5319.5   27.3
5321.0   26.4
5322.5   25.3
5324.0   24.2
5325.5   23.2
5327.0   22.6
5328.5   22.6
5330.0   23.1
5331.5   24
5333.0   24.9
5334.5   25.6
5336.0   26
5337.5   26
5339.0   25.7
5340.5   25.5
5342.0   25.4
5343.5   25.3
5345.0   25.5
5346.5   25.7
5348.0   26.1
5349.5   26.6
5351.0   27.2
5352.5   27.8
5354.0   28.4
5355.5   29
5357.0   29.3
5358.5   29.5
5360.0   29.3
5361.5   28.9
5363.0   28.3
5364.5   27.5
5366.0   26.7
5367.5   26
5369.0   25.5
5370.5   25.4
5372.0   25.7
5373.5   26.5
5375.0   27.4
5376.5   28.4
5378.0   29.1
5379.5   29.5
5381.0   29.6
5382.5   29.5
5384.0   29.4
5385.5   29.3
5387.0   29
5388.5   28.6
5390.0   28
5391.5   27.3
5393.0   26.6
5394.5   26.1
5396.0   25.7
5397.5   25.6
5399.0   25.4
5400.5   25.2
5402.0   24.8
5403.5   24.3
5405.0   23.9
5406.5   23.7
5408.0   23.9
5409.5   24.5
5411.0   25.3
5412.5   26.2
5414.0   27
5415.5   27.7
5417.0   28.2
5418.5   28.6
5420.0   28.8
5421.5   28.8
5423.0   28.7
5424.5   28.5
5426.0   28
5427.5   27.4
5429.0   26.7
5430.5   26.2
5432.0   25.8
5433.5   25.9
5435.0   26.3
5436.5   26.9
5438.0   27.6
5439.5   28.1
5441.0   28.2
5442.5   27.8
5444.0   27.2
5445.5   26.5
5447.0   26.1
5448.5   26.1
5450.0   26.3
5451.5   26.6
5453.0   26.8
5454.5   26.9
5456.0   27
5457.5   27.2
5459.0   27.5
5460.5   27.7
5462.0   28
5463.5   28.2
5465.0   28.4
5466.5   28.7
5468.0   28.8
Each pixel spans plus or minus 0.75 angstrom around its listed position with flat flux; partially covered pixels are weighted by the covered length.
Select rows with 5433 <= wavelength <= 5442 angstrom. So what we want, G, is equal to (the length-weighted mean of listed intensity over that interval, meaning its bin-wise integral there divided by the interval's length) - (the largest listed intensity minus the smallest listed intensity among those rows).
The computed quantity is 24.9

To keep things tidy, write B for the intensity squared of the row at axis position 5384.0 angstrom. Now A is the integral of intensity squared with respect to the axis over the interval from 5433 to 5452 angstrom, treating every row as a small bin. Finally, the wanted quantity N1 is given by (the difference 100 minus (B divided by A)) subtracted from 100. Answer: 0.063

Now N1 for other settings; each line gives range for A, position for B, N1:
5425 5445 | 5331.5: 0.039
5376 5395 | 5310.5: 0.052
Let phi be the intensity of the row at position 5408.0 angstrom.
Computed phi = 23.9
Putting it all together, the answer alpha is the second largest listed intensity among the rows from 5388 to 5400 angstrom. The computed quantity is 28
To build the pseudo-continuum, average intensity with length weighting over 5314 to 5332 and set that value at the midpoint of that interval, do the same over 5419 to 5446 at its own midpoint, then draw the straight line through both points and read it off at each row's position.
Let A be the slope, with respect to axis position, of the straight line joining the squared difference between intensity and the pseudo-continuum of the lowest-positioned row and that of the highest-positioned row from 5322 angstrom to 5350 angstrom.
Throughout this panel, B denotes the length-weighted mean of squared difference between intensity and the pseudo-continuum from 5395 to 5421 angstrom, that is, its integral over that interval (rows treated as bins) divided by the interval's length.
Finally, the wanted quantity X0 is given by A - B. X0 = -3.66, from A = 0.02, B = 3.68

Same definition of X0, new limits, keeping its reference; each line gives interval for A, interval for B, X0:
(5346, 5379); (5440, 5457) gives -0.96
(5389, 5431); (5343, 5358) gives -3.37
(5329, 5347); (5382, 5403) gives -3.80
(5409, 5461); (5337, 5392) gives -3.90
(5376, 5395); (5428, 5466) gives -1.12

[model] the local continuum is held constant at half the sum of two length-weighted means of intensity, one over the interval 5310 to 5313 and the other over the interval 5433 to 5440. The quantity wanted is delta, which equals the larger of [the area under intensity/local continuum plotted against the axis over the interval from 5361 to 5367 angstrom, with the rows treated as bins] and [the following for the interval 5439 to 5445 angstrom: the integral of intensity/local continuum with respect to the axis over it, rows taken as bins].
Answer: 5.99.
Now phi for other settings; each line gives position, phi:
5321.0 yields 26.4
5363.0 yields 28.3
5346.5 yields 25.7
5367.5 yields 26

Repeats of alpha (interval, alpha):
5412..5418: 27.7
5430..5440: 27.6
